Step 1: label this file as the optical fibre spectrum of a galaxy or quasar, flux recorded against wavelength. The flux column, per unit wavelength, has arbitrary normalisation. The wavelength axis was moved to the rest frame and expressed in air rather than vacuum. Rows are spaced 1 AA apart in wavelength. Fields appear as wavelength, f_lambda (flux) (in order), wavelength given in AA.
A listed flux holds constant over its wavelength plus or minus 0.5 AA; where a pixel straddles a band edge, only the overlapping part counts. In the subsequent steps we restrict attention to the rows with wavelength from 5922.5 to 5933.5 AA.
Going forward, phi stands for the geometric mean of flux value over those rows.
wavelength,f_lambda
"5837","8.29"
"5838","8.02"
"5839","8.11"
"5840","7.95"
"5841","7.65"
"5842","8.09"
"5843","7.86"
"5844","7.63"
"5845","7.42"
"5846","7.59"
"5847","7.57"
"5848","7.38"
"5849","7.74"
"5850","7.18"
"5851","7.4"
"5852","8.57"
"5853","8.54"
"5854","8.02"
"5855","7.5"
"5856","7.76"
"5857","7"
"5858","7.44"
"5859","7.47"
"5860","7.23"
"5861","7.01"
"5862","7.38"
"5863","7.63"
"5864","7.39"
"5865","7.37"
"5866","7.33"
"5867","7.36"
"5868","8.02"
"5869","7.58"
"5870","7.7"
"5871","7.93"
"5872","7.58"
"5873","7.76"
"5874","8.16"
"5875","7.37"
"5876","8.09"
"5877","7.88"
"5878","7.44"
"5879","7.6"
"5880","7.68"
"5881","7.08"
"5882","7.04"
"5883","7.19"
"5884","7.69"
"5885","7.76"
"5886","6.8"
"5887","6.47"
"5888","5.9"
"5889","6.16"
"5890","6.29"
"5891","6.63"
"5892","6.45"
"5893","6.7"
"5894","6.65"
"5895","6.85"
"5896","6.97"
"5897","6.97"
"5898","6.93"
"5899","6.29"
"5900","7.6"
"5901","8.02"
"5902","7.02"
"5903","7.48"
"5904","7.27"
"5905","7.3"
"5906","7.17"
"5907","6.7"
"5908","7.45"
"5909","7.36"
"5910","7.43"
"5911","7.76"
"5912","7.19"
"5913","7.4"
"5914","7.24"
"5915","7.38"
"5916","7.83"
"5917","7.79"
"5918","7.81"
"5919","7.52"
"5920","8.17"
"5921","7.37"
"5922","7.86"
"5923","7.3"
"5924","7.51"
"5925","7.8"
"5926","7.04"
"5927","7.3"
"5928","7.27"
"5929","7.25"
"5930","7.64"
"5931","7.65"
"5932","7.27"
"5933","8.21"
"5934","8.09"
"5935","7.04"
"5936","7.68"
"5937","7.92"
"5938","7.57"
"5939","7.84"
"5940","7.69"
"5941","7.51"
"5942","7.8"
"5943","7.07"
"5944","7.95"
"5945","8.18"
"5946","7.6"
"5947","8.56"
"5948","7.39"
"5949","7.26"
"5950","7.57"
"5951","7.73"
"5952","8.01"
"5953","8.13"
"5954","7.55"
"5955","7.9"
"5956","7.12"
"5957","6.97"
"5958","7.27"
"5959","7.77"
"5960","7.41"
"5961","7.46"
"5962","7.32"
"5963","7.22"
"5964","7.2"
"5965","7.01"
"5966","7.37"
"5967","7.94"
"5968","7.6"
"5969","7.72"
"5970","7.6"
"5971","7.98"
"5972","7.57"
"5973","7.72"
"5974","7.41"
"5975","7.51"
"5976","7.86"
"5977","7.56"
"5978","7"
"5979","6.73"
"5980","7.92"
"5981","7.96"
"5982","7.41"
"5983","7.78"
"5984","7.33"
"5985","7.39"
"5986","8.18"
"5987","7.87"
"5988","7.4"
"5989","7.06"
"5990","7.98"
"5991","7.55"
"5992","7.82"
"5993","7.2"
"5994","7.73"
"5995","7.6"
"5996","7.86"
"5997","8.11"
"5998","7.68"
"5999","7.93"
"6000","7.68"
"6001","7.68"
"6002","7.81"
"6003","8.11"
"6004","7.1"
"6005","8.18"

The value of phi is 7.47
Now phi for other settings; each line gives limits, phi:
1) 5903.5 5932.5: 7.44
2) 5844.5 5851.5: 7.47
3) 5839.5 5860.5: 7.66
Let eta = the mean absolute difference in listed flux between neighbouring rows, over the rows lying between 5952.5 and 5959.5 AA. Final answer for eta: 0.44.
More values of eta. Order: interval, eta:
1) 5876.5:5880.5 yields 0.23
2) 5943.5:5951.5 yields 0.51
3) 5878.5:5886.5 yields 0.34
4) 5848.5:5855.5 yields 0.50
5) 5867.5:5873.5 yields 0.26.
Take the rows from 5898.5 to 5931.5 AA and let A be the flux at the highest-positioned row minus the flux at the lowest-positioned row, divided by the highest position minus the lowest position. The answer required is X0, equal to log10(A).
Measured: -1.37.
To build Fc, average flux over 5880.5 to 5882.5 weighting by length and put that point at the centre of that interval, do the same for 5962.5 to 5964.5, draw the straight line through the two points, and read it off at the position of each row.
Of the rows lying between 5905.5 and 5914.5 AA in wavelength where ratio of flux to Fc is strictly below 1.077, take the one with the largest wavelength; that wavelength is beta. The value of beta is 5914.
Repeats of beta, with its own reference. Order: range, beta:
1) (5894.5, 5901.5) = 5900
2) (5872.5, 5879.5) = 5878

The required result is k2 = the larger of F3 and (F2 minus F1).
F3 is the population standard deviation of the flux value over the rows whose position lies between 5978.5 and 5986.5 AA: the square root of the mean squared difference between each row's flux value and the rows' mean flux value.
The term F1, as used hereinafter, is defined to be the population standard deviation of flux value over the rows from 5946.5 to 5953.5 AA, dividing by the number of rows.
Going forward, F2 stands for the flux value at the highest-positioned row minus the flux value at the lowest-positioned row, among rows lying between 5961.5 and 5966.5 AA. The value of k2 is 0.43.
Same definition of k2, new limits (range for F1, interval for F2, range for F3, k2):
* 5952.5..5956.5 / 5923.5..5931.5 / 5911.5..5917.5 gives 0.25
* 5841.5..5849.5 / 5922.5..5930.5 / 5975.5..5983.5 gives 0.42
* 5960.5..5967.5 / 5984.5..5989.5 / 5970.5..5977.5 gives 0.19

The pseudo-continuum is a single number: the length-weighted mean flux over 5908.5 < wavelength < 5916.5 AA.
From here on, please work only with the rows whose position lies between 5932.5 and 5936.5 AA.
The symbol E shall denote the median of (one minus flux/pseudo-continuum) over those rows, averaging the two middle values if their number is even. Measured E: -0.059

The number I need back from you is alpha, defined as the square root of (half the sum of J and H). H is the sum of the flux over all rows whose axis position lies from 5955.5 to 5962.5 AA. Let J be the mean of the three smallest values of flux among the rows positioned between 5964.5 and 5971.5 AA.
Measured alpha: 5.42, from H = 51.3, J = 7.33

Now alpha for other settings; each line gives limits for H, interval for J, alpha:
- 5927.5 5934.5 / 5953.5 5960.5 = 5.50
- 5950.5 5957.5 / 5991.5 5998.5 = 5.52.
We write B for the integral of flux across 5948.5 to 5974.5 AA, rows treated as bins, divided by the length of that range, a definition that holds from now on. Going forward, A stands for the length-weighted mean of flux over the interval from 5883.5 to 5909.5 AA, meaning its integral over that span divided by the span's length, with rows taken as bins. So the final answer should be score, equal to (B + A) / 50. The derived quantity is 0.290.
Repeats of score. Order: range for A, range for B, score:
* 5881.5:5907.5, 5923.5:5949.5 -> 0.291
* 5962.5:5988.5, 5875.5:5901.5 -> 0.292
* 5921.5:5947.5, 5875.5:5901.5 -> 0.294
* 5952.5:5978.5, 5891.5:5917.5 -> 0.294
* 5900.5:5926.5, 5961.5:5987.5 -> 0.300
